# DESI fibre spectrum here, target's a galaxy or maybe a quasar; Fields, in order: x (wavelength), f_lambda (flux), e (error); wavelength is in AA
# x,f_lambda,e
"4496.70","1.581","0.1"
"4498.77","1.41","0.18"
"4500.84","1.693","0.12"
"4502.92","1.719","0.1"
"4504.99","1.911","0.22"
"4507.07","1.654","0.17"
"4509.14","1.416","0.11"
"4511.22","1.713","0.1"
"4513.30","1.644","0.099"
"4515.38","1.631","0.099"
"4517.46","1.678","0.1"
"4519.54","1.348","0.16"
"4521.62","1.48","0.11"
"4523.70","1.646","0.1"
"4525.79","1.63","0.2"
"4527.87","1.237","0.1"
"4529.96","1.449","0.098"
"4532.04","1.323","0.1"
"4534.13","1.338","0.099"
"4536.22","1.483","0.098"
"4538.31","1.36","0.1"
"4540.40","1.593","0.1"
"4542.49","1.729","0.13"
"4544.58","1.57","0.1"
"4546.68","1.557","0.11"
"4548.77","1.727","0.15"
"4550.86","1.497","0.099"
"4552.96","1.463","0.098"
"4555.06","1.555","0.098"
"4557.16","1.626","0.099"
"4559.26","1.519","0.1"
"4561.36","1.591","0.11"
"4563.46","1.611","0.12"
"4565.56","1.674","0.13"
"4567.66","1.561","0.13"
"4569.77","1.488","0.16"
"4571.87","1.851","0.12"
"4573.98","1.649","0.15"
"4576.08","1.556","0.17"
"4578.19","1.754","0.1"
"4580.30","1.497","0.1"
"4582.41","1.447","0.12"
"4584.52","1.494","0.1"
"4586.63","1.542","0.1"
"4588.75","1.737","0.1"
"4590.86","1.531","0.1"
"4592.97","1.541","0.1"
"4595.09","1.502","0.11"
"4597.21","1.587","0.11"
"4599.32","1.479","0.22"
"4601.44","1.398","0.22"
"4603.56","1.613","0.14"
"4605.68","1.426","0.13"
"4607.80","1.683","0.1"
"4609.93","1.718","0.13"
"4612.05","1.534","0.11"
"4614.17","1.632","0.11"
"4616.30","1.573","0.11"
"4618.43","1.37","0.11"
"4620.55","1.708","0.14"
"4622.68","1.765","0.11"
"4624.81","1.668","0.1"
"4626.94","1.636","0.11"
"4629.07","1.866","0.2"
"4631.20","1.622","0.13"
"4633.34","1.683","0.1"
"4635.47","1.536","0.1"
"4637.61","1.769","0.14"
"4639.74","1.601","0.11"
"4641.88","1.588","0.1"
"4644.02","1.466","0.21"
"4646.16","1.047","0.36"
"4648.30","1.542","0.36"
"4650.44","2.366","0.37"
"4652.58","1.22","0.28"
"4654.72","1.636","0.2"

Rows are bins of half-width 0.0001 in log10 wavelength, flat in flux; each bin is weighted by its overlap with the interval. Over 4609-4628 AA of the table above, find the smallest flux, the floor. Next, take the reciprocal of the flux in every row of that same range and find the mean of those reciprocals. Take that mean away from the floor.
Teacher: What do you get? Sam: 0.75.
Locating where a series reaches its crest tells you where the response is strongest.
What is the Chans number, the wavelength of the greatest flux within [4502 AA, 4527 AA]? 4504.99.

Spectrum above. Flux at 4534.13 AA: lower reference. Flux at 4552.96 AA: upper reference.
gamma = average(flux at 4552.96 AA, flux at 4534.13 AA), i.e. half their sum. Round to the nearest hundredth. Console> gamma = 1.40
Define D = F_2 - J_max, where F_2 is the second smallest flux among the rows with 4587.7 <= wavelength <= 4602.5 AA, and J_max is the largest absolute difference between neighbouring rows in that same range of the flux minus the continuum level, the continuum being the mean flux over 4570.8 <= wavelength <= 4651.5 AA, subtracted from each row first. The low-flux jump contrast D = 1.27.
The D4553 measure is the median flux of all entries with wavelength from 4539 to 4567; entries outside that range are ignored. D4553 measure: 1.59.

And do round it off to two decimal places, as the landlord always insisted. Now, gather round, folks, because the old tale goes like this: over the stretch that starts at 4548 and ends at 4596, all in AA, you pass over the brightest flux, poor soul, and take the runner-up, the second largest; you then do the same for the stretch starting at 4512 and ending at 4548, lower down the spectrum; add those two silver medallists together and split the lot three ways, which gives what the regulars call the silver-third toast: 1.14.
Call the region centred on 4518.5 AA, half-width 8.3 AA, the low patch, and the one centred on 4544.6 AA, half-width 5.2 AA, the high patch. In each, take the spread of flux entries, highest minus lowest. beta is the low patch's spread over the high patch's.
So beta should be 2.1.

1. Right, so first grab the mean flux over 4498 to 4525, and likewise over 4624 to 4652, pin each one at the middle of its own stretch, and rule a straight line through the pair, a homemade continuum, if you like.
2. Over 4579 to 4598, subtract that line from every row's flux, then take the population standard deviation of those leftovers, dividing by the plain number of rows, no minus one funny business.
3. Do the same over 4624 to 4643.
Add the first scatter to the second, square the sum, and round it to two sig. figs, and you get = 0.030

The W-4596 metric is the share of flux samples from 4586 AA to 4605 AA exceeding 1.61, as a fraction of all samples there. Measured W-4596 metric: 0.22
